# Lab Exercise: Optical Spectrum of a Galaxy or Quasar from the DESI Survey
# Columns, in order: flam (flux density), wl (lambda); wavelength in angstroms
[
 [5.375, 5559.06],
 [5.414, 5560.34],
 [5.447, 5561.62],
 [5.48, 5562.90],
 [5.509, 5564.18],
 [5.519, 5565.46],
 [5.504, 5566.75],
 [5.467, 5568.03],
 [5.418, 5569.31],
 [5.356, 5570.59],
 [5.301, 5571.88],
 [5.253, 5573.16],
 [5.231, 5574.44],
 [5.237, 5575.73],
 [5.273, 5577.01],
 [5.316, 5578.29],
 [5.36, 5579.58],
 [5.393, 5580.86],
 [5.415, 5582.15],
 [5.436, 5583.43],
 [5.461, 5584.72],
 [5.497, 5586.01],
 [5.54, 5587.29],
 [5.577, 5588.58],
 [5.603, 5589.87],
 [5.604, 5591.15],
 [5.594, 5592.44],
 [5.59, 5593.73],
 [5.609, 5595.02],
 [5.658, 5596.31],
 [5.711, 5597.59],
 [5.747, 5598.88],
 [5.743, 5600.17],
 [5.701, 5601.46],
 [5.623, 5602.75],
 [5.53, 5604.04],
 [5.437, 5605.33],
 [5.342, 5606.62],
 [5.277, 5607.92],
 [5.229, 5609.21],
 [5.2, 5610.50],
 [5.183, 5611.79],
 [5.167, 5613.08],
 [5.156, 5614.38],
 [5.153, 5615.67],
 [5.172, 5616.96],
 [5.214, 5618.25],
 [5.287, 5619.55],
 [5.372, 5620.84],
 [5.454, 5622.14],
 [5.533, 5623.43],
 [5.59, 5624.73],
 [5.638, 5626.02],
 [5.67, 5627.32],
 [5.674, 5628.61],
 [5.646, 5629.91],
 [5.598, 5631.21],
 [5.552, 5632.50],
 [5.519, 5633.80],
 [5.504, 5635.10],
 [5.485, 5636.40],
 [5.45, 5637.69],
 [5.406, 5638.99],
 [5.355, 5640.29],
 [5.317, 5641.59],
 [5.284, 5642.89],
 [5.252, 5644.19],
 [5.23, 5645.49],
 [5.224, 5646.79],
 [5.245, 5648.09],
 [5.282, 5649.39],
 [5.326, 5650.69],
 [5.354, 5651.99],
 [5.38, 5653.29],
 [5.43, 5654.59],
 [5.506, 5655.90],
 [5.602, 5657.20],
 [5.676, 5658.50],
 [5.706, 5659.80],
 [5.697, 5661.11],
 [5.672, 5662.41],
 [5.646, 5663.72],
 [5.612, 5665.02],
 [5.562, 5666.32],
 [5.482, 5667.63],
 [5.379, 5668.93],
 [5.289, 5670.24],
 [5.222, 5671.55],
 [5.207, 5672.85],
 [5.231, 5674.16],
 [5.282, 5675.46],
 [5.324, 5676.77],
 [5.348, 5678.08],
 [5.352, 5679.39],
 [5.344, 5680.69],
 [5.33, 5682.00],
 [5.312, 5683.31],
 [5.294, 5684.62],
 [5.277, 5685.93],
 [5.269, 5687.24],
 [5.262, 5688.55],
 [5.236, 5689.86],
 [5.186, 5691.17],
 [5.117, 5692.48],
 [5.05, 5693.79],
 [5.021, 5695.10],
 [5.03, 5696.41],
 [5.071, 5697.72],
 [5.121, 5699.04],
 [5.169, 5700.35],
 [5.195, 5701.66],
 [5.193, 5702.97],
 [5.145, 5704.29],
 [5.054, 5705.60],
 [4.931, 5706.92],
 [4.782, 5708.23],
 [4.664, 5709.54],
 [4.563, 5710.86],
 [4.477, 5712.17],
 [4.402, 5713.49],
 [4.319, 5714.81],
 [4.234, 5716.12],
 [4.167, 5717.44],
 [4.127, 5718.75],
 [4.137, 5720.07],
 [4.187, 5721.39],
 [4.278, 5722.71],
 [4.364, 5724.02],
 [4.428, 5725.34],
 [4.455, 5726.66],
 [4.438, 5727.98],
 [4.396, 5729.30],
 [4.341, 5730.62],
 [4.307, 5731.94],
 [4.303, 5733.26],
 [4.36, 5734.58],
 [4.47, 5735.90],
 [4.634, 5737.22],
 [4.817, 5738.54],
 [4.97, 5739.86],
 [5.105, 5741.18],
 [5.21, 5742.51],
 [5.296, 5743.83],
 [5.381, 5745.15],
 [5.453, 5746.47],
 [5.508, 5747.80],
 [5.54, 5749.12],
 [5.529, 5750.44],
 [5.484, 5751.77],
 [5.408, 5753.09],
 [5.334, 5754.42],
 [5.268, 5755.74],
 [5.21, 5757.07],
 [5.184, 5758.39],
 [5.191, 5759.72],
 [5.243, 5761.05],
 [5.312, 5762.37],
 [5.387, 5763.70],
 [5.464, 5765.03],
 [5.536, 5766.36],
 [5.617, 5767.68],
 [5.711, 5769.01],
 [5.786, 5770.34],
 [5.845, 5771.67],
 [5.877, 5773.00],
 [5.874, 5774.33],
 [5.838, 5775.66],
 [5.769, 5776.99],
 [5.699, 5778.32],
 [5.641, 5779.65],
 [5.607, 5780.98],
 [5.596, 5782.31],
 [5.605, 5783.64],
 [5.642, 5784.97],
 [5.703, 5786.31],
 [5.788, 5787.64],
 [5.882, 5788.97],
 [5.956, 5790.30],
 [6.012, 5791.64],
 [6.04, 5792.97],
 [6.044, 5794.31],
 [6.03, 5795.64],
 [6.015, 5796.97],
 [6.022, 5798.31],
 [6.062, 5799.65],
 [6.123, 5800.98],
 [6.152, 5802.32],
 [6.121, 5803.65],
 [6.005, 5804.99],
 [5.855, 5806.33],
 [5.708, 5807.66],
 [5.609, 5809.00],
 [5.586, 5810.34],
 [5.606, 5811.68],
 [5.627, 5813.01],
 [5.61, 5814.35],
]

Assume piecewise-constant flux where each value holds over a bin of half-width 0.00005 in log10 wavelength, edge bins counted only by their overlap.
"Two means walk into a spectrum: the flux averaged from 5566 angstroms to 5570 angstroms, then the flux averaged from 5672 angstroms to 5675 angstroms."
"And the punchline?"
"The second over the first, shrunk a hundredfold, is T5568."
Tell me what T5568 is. 0.0096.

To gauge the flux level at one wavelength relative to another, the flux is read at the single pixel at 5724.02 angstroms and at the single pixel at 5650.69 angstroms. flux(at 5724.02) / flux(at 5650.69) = 0.82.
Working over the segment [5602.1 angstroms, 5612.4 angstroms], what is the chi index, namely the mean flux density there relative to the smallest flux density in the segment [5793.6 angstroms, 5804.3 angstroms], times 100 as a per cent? 89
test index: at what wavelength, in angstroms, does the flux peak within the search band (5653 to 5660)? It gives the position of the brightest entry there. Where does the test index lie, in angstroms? 5659.80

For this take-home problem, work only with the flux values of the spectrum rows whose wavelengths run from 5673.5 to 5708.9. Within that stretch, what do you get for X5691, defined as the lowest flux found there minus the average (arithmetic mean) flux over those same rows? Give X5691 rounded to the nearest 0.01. -0.40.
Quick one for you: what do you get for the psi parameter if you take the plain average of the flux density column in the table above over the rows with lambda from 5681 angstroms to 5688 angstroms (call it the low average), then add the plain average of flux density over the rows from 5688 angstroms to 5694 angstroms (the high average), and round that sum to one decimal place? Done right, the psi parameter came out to 10.5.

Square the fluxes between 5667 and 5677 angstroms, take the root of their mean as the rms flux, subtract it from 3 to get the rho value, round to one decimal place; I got -2.3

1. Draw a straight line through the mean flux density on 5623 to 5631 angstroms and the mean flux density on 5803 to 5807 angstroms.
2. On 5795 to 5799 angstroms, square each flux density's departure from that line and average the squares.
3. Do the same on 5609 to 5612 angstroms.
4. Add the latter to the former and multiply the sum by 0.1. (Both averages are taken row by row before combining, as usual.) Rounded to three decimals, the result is 0.015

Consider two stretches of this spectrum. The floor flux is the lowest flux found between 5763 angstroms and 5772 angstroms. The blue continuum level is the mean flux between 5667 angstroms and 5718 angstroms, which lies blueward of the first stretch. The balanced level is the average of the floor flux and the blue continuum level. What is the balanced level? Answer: 5.22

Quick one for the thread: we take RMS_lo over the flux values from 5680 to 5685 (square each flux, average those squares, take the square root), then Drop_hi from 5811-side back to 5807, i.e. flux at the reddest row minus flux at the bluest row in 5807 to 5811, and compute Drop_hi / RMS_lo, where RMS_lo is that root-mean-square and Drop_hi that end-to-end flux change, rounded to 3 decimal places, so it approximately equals -0.023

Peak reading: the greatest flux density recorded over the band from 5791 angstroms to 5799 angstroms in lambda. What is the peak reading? 6.044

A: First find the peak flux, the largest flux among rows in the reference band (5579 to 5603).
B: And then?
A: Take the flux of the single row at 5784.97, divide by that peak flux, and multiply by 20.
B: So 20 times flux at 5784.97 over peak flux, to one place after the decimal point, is 19.6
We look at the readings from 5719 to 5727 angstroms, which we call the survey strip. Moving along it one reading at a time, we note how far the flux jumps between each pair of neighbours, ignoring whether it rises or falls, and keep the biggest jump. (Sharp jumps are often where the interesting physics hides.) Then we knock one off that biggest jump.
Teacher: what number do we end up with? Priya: -0.909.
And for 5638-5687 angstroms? -0.897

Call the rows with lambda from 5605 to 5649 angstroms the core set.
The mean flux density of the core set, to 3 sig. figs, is 5.38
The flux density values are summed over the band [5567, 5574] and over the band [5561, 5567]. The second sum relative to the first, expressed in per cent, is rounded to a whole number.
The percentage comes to 102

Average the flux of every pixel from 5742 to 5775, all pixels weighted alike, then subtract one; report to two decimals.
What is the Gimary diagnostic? 4.47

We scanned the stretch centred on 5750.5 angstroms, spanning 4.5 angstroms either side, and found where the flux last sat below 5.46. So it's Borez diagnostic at 5754.42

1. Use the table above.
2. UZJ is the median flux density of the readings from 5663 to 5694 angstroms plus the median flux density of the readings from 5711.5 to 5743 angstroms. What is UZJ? 9.7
